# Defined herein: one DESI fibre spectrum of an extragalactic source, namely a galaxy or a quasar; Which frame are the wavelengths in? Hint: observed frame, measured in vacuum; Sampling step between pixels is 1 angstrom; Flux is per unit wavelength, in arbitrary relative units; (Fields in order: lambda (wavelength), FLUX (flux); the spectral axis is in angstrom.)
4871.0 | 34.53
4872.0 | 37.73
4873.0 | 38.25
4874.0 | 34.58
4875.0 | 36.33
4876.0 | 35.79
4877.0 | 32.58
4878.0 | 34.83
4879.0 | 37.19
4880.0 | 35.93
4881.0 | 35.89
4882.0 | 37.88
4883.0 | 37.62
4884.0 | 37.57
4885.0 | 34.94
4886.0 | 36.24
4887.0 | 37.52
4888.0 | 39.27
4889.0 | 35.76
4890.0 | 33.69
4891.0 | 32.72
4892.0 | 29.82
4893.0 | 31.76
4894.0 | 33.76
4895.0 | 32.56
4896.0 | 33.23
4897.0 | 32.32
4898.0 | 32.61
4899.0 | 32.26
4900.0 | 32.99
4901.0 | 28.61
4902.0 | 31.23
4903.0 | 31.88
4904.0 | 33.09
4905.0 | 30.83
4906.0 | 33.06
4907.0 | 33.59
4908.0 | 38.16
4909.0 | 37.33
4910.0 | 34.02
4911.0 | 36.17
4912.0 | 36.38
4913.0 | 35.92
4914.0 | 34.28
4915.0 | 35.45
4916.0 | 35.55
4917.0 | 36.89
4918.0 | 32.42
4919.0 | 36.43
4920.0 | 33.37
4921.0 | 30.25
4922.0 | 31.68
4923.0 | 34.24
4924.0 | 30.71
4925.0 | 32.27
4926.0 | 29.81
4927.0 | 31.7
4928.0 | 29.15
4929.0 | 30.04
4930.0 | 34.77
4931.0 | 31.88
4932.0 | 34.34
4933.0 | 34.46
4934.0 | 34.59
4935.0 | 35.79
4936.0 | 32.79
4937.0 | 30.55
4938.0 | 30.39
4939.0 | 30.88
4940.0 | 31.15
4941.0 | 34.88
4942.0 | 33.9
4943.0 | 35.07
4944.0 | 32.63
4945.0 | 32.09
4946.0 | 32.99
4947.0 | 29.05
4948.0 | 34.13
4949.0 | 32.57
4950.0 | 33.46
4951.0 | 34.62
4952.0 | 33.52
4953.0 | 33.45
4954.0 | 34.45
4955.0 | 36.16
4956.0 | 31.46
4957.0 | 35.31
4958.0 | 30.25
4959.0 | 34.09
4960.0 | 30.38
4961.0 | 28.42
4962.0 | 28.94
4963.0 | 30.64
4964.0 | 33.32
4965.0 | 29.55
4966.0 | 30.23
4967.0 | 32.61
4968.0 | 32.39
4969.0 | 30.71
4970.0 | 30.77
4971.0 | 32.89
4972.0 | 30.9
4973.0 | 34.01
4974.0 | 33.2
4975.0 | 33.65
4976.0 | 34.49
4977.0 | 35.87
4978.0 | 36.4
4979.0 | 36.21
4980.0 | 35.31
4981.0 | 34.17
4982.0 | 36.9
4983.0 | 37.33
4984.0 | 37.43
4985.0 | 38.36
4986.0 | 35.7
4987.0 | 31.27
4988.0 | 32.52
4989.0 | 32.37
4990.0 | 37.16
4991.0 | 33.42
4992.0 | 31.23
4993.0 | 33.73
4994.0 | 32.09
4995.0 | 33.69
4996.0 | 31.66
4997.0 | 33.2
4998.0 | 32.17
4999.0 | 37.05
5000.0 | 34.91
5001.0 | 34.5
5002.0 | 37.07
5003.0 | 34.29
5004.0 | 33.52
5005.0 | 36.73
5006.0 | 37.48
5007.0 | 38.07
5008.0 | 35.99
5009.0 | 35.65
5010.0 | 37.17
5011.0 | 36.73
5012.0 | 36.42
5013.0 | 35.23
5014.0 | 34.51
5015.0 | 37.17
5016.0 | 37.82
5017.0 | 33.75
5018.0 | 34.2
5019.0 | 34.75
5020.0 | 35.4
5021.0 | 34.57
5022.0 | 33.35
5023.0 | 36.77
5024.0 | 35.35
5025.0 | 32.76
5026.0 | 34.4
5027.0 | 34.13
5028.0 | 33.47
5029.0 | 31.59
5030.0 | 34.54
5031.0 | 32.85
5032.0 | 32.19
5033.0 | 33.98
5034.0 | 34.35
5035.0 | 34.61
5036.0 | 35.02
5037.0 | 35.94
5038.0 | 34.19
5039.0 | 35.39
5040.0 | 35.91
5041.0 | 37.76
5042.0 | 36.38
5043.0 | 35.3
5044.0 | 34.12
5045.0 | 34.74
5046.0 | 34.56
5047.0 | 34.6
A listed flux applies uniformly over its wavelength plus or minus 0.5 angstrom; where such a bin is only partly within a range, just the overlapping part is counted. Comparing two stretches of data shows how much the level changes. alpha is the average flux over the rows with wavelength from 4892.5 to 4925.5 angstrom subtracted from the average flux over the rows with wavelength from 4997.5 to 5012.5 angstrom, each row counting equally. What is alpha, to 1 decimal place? 2.4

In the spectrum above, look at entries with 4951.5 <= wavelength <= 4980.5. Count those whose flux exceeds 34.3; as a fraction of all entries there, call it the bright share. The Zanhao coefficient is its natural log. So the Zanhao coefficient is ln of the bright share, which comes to -1.3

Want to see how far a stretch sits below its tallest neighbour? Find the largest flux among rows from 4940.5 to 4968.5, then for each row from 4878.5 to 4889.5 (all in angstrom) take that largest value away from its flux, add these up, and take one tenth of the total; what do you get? 0.8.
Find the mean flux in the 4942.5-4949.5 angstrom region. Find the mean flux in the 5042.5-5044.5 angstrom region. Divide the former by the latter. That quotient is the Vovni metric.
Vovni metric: 0.94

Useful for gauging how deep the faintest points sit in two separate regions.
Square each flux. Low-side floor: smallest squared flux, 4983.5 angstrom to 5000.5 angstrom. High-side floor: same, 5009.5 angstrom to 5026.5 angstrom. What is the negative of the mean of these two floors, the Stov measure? -1024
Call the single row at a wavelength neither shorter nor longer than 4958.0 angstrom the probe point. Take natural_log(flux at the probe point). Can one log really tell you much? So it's 3.41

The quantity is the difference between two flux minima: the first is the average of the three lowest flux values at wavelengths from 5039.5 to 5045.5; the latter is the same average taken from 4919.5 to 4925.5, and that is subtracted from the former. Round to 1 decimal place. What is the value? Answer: 3.8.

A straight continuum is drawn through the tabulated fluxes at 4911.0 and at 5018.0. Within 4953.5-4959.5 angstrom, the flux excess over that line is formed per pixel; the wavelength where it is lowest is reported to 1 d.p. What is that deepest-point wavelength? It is 4958.0 angstrom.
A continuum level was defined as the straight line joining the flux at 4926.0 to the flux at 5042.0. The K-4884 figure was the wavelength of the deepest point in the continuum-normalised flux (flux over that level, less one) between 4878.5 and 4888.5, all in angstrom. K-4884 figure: 4885.0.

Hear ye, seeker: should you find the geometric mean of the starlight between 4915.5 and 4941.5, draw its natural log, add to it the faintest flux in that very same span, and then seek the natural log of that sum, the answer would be 3.49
